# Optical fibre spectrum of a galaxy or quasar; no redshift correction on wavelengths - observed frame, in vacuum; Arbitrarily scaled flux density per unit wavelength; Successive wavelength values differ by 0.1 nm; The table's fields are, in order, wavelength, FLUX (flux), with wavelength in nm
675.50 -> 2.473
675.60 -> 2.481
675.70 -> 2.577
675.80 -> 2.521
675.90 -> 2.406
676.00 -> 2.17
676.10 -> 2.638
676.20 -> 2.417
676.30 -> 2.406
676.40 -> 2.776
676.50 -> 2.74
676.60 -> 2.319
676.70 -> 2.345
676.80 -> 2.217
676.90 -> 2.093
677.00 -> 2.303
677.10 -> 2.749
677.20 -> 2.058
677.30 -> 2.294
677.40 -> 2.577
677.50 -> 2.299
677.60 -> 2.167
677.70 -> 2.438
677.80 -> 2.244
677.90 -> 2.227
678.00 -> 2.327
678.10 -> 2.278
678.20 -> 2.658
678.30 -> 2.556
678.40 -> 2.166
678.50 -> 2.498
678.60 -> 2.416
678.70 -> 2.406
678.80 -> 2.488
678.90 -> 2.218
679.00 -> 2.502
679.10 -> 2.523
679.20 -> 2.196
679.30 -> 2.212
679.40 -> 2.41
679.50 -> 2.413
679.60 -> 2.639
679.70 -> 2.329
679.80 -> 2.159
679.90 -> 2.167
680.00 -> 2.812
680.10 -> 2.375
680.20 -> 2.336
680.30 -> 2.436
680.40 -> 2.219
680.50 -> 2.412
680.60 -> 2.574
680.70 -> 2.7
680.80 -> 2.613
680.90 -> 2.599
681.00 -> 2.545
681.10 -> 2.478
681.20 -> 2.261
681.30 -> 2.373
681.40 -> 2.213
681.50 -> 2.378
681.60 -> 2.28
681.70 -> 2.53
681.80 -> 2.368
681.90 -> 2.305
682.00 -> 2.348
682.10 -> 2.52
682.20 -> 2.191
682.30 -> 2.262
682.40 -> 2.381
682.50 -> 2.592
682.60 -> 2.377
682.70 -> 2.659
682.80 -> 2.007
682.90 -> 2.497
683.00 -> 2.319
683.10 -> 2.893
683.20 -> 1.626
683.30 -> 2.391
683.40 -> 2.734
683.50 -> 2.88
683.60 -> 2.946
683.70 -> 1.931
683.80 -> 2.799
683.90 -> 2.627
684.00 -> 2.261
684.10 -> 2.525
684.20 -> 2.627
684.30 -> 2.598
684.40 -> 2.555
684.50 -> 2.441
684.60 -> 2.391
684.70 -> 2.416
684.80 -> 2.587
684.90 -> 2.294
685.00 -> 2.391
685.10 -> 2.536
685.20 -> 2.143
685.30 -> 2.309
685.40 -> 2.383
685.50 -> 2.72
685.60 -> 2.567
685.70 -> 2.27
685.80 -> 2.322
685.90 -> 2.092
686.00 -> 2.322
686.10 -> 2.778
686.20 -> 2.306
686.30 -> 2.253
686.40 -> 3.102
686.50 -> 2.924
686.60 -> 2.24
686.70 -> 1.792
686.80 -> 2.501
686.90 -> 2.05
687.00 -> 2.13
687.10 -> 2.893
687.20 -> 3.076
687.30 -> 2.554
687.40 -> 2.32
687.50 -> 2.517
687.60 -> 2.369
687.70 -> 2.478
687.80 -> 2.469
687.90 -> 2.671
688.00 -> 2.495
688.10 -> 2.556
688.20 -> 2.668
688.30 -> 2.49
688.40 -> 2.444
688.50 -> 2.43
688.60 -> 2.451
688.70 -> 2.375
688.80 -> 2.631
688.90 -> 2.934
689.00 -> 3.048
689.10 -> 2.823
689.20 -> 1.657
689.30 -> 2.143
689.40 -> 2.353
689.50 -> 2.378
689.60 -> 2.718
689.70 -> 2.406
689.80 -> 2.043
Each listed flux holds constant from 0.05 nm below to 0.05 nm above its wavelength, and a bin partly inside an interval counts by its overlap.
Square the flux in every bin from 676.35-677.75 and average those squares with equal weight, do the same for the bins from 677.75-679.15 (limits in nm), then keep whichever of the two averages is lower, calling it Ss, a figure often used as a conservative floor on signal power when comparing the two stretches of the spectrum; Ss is 5.74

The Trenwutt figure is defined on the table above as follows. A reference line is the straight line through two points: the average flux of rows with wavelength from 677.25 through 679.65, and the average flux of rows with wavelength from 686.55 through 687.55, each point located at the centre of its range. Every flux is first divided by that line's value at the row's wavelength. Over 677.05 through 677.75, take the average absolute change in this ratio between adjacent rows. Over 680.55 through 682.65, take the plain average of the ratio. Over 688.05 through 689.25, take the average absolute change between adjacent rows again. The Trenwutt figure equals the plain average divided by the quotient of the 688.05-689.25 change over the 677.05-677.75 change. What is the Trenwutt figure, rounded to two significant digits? 1.4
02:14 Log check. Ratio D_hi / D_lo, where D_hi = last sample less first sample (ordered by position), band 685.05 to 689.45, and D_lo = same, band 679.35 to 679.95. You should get 0.8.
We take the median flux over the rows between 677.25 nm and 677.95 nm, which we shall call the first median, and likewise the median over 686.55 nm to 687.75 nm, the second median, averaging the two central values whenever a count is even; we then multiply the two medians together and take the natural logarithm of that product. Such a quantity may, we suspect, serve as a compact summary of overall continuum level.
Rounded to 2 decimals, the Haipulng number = 1.72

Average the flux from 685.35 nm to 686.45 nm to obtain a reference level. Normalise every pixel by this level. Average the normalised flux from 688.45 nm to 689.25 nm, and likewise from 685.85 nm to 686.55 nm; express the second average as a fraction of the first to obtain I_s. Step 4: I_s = 1.00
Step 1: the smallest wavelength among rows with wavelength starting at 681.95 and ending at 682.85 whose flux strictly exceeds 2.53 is 682.50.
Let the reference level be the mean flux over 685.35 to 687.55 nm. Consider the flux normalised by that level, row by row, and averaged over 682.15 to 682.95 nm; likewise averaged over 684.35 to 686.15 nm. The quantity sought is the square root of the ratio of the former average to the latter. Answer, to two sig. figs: 0.99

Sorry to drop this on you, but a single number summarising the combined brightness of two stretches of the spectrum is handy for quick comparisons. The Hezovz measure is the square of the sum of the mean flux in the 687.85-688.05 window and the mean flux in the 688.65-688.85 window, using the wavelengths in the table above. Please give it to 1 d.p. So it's 25.9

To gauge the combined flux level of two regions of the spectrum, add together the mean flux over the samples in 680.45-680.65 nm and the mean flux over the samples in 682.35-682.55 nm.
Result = 4.98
